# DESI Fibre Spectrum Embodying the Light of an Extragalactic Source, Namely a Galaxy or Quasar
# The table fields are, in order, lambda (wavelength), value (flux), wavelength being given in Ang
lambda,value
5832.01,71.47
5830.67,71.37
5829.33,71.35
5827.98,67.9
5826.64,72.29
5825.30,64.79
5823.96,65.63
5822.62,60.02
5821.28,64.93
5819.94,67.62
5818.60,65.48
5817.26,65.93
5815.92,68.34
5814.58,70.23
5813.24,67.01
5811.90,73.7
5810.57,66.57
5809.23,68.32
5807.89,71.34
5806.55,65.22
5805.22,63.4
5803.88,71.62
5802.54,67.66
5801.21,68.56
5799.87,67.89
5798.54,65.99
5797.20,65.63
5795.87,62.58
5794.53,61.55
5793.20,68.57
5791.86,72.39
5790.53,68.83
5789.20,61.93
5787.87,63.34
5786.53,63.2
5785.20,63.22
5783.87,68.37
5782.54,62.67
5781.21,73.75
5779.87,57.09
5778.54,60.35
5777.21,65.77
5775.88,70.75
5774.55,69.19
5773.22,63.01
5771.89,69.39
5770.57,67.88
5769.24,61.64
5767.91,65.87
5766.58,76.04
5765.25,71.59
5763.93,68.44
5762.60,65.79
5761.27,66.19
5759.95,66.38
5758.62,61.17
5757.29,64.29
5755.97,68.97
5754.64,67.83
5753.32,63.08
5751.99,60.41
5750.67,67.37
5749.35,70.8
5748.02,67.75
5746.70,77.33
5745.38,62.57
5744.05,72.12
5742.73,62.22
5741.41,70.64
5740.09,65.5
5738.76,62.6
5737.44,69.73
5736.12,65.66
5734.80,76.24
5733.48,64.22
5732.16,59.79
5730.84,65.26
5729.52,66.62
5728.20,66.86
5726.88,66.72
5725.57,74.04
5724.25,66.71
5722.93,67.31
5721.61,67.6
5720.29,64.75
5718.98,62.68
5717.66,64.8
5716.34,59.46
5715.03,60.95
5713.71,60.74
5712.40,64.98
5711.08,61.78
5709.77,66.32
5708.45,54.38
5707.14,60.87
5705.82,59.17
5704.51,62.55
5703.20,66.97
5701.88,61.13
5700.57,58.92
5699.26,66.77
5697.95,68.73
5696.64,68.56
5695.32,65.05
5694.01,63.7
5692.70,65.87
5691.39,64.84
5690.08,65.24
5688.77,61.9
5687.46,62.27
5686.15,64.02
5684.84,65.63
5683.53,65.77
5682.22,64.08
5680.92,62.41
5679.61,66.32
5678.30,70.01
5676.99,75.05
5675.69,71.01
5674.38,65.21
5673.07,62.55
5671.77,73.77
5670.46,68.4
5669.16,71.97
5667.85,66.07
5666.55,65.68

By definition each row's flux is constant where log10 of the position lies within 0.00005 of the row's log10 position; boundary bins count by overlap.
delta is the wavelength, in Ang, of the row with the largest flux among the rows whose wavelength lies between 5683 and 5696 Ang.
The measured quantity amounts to 5692.70 Ang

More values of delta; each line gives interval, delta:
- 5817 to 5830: 5826.64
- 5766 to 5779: 5766.58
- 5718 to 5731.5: 5725.57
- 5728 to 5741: 5734.80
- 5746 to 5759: 5746.70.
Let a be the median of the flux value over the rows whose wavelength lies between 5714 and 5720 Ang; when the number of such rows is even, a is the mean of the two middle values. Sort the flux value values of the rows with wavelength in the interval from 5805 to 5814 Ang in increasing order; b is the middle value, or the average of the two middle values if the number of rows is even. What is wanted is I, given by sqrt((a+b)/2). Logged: 8.03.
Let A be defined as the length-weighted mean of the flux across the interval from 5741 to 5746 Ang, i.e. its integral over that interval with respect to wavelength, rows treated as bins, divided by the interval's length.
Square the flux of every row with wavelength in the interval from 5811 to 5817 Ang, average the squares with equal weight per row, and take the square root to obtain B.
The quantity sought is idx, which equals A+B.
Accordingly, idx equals 137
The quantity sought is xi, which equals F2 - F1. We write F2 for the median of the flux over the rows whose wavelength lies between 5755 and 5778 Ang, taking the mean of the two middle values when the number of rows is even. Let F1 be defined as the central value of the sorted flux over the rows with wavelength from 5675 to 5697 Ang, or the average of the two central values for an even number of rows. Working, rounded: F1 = 65.2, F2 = 66.4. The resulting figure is 1.1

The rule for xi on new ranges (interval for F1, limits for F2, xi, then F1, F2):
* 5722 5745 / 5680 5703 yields -1.9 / 66.7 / 64.8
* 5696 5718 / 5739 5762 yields 4.6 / 61.8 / 66.4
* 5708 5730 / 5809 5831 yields 2.6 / 65.0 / 67.6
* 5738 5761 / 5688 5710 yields -1.5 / 66.4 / 64.8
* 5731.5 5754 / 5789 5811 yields 2.0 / 65.7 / 67.7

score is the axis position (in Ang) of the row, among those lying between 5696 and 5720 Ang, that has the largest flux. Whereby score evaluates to 5697.95 Ang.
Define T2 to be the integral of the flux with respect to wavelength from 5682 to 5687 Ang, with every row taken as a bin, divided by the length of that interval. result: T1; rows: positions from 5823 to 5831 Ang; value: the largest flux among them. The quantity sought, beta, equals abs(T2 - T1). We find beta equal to 8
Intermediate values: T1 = 72.29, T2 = 64.8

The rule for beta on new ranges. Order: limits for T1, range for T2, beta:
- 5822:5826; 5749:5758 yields 0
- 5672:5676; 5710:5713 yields 7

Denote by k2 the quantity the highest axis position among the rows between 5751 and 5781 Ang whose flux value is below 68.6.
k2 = 5779.87 Ang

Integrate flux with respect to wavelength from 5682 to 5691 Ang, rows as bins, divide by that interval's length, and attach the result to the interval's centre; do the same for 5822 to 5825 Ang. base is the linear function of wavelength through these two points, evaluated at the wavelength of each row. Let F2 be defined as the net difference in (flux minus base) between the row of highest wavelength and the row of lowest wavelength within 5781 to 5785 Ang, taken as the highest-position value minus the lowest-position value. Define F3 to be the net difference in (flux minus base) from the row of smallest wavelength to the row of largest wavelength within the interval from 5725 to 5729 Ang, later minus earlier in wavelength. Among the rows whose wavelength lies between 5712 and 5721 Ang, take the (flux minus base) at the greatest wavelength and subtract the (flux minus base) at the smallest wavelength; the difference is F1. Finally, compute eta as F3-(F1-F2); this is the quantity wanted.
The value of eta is -12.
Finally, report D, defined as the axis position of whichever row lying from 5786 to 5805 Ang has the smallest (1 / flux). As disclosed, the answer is 5791.86 Ang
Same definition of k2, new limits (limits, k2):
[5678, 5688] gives 5687.46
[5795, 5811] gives 5810.57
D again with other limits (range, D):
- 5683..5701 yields 5697.95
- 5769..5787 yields 5781.21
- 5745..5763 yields 5746.70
